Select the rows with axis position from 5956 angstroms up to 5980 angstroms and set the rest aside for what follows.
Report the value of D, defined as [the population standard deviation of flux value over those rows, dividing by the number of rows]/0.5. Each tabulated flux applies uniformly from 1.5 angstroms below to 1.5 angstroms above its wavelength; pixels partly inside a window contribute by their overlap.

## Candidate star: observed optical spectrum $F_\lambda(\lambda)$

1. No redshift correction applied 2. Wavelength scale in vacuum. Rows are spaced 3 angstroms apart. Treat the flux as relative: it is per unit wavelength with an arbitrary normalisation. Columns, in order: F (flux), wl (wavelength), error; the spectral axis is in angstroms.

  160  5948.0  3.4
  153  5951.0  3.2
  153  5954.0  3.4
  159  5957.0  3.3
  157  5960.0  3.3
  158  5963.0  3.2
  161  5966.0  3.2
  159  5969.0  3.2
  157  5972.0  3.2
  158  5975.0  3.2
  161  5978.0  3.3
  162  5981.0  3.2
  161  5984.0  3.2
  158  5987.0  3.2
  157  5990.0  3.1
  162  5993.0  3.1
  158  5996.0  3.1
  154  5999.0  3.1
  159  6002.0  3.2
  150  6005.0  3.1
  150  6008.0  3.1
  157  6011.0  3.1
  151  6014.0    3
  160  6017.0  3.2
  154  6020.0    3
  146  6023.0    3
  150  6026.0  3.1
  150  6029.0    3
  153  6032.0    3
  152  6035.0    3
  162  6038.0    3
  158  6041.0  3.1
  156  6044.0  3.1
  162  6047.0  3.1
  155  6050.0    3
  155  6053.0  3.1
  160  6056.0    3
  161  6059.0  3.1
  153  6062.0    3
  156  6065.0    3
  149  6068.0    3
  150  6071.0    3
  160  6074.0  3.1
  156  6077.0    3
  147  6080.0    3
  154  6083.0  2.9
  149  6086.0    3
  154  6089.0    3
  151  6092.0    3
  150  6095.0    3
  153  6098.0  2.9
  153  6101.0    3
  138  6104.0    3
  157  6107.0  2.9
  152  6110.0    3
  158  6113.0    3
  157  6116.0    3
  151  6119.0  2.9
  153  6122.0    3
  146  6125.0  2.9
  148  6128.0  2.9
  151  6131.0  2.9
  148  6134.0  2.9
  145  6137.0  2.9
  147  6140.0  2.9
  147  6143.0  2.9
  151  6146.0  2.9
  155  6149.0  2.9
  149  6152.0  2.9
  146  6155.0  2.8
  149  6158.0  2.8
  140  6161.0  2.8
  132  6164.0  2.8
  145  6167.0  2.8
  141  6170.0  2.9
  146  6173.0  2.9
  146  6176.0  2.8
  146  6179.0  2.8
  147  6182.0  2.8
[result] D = 3.0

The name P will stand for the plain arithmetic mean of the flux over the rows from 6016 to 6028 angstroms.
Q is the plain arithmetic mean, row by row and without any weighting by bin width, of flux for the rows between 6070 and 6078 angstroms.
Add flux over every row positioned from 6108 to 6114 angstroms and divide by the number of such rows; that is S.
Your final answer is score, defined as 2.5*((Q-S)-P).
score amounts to -380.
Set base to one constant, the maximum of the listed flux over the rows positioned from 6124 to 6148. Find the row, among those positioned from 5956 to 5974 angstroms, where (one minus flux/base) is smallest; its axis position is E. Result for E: 5966.0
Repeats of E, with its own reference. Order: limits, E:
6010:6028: 6017.0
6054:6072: 6059.0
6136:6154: 6149.0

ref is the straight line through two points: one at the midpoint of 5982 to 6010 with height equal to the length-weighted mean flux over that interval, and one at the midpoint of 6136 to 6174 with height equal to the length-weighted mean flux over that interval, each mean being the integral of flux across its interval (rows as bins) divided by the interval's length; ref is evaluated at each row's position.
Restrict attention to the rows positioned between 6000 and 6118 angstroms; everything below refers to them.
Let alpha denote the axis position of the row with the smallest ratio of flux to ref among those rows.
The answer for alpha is 6104.0 angstroms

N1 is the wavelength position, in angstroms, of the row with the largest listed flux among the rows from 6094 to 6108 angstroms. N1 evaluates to 6107.0 angstroms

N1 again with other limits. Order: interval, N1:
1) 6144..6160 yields 6149.0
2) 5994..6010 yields 6002.0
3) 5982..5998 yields 5993.0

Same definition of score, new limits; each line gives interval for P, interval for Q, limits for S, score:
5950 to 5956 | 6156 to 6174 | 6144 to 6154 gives -406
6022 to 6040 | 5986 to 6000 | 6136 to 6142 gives -351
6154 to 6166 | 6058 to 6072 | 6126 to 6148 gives -340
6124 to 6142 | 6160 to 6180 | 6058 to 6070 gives -400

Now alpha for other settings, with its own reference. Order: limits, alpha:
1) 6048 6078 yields 6068.0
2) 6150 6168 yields 6164.0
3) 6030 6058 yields 6035.0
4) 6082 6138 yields 6104.0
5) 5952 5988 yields 5954.0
